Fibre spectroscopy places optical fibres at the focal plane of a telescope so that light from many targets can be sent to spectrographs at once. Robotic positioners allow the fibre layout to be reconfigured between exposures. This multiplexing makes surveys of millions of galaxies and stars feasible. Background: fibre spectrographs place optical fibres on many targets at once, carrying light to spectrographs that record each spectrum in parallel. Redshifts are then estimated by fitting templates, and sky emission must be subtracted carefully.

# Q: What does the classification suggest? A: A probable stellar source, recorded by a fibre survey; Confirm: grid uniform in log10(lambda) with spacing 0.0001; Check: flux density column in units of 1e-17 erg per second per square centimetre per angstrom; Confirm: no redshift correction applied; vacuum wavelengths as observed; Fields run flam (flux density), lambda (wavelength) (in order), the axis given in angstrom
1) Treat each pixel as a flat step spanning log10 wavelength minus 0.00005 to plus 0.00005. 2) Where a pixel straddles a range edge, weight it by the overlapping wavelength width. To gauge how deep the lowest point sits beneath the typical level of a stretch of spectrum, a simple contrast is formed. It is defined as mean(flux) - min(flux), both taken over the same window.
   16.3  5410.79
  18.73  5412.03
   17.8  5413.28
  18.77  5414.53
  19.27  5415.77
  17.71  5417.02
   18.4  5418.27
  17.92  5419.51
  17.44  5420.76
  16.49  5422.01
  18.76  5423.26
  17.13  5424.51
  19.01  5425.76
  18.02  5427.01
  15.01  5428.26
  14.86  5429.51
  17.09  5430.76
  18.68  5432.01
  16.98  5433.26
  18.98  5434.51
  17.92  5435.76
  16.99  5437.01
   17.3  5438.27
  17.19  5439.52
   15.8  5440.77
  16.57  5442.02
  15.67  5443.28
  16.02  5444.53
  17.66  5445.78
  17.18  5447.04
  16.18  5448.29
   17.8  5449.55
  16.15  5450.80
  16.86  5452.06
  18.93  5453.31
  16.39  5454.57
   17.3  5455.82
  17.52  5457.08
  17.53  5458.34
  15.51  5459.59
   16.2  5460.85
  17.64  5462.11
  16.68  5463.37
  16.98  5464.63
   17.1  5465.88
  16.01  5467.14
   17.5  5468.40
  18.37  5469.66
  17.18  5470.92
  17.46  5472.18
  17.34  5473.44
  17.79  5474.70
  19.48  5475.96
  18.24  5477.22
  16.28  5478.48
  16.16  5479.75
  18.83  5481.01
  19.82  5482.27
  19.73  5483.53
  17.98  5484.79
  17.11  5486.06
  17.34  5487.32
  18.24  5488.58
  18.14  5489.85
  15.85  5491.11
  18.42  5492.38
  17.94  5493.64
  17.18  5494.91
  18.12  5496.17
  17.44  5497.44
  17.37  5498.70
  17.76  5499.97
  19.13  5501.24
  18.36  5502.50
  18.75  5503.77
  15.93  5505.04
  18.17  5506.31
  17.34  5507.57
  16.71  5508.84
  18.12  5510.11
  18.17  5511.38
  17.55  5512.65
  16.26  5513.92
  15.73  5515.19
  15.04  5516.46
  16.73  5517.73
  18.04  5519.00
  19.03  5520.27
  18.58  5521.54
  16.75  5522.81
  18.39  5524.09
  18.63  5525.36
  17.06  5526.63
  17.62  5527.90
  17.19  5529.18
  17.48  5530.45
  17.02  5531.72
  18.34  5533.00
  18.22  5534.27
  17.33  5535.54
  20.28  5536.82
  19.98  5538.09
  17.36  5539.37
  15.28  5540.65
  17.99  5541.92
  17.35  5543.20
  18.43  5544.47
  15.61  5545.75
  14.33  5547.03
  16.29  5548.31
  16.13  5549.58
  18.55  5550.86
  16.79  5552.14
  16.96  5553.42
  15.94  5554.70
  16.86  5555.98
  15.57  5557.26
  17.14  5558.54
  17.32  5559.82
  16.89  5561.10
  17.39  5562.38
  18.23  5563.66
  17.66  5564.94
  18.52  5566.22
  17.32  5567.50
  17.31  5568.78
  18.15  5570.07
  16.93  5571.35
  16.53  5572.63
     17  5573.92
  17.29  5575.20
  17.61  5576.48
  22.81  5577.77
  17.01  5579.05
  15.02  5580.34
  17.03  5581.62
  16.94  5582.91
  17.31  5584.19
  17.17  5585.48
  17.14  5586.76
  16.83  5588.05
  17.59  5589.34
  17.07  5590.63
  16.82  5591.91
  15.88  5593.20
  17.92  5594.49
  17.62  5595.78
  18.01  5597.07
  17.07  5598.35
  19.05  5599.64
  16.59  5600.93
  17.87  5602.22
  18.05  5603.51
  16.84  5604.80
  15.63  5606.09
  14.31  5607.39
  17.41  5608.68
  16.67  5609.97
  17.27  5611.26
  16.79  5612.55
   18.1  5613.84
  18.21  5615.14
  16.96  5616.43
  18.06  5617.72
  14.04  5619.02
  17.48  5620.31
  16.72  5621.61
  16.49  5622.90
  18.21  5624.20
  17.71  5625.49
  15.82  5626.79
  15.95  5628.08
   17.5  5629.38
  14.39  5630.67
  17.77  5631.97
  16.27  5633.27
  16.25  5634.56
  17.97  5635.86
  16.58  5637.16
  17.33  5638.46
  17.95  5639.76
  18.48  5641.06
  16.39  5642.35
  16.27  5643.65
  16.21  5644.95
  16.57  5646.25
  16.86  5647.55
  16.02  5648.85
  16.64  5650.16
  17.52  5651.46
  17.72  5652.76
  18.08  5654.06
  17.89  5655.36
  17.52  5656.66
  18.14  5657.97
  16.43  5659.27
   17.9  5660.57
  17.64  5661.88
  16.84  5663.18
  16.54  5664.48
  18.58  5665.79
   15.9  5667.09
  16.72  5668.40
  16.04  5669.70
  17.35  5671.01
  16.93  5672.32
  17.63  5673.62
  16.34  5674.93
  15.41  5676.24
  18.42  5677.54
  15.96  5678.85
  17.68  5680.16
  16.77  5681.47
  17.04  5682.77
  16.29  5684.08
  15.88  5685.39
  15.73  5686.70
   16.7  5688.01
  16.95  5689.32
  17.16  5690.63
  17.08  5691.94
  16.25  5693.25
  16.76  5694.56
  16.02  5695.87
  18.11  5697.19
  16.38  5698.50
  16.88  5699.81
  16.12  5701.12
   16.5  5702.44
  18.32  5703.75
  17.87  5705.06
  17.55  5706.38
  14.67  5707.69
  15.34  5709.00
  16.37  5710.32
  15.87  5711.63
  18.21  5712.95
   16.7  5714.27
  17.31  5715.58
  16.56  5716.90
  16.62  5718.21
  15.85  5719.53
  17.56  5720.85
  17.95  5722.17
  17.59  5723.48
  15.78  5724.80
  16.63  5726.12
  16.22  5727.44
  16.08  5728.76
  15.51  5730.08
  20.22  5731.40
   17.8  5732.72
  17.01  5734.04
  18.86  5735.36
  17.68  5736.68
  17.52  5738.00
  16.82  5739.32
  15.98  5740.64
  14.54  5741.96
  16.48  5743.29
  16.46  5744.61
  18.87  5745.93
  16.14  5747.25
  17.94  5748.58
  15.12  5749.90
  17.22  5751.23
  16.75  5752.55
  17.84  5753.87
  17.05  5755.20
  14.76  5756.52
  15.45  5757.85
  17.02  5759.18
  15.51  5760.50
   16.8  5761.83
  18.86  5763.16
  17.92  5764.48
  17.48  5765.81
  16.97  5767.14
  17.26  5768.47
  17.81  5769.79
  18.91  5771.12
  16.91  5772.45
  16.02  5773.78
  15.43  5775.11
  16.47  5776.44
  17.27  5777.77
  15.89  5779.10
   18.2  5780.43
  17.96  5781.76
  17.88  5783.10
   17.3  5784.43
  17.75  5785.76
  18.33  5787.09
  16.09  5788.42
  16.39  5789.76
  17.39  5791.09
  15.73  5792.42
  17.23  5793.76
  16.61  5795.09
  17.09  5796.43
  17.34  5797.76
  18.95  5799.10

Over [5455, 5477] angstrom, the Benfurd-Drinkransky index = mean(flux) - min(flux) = 1.8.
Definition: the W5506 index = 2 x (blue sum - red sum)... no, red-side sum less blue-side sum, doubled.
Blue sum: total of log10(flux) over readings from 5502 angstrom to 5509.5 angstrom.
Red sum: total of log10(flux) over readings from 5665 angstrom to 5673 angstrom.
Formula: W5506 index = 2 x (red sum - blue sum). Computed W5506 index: -0.2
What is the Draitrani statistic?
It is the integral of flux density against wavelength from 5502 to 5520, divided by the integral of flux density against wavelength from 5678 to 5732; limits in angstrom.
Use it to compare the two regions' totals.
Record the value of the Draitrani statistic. 0.34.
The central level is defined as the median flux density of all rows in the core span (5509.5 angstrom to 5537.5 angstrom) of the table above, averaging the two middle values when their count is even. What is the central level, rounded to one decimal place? 17.6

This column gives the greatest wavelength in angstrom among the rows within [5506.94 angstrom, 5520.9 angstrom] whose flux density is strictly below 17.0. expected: 5517.73 angstrom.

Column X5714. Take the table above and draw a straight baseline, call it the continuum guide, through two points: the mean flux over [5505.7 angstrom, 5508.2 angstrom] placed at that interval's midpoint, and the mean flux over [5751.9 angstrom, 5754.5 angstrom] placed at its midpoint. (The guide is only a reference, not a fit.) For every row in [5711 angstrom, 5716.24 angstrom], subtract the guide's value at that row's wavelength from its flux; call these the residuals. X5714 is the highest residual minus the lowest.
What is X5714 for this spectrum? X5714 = 2.3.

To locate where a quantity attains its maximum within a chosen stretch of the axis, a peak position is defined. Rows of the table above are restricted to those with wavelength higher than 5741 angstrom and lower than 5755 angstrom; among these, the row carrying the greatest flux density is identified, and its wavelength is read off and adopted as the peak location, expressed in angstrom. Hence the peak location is 5745.93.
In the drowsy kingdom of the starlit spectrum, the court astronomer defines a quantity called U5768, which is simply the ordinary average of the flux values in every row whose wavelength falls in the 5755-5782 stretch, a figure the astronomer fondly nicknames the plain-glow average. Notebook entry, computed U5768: 16.9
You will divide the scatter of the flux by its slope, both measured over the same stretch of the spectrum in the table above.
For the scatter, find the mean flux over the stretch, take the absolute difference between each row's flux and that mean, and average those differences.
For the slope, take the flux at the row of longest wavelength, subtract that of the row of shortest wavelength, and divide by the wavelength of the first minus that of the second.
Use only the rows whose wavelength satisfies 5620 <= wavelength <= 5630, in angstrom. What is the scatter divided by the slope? 336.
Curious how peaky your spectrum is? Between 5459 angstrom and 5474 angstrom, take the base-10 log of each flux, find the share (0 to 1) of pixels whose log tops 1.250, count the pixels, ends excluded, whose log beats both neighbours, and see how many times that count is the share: 48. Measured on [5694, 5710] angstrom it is 12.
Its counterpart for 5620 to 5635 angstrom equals 36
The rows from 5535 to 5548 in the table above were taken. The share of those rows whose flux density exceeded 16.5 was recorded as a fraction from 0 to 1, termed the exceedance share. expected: 0.70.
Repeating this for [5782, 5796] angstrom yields 0.70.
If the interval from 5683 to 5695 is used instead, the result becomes 0.56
